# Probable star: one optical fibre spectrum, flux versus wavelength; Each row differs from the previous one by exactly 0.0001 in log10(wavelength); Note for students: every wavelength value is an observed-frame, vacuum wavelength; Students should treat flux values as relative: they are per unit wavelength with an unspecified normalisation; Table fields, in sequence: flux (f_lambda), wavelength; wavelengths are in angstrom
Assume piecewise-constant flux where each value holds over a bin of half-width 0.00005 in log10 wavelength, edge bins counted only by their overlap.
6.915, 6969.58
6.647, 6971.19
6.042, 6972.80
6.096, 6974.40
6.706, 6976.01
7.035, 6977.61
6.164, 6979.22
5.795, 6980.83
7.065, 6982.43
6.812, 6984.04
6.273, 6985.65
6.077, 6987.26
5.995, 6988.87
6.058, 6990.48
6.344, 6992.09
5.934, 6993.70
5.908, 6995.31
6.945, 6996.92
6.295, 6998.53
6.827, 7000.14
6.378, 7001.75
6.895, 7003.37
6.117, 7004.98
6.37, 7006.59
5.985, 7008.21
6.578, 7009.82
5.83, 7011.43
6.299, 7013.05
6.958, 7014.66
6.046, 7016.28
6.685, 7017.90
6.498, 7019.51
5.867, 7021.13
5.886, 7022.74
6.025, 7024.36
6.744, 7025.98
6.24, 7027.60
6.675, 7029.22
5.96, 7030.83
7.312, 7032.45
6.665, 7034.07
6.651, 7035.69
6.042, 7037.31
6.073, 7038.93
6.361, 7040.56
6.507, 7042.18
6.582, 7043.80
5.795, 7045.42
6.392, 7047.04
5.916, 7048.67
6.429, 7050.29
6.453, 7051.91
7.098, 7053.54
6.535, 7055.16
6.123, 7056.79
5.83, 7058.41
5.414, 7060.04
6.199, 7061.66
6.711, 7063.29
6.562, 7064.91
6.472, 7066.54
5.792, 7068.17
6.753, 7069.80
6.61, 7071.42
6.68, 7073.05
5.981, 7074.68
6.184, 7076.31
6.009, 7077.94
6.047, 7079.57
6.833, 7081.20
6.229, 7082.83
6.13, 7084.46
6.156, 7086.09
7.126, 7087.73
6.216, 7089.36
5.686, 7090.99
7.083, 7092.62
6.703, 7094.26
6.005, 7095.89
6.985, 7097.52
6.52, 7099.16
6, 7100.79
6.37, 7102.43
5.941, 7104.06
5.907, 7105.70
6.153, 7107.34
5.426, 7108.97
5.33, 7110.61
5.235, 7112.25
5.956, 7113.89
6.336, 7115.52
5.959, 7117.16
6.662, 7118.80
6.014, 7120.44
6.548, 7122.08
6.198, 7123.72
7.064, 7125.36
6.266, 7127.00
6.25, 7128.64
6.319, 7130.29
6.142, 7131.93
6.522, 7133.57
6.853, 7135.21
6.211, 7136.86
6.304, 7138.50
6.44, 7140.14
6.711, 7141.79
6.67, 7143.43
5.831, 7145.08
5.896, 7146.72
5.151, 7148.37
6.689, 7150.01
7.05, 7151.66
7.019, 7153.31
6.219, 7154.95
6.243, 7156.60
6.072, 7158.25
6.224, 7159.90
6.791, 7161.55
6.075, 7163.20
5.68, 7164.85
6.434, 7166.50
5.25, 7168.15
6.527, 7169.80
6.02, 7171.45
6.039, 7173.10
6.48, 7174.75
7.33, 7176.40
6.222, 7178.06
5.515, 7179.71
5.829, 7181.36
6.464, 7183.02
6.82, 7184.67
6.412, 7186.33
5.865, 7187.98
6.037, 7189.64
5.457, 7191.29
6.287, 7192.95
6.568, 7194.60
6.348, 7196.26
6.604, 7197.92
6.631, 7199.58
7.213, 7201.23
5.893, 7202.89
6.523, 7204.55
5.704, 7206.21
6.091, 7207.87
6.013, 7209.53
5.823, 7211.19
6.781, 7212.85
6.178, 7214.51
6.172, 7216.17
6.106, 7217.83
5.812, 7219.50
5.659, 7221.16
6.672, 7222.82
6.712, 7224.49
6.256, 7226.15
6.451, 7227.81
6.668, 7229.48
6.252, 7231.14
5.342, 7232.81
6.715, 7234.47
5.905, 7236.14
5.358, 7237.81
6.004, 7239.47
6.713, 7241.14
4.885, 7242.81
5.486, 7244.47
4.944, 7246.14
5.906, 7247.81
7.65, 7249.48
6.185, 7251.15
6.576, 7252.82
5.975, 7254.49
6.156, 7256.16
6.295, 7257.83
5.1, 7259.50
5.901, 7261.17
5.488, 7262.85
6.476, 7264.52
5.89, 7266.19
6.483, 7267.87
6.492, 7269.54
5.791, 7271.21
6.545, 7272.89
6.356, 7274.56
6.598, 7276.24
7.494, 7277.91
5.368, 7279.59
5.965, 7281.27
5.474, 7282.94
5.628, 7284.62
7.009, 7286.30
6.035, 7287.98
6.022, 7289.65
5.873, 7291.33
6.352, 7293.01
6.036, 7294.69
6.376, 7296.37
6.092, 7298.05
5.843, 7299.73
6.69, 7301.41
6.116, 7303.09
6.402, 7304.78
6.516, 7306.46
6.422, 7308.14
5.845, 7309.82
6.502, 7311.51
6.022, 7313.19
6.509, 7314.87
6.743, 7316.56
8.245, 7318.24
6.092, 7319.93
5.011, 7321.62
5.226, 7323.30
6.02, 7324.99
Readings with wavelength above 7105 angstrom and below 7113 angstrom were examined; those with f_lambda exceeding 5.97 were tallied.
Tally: 1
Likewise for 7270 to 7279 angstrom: 4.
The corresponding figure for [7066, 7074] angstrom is 4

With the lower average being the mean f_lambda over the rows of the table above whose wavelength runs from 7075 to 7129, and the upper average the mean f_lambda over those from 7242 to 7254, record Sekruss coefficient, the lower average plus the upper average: 12.2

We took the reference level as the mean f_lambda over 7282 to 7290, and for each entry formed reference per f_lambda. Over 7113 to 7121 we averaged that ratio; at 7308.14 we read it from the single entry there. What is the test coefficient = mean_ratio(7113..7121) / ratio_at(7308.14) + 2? 3.04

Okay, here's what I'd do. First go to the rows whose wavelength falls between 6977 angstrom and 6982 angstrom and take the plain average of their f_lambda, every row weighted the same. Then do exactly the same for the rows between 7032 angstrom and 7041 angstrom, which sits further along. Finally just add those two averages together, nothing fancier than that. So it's 12.85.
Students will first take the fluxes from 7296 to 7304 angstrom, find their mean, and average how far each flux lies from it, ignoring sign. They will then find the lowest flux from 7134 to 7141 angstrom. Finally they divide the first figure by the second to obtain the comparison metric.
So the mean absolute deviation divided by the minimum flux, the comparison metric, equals 0.040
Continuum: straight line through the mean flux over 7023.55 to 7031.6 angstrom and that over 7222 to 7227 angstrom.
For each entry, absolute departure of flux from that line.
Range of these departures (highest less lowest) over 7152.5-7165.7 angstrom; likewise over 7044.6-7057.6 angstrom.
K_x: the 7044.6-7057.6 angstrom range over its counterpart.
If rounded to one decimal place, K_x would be 1.2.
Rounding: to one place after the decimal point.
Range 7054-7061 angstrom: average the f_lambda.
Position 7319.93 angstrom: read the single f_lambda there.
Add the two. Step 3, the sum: 12.1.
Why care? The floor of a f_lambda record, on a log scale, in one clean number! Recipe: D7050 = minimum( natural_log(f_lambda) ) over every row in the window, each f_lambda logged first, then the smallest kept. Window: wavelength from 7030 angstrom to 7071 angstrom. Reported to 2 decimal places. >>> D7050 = 1.69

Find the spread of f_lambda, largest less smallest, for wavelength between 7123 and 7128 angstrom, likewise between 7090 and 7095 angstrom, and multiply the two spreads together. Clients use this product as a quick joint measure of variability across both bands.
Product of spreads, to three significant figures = 1.21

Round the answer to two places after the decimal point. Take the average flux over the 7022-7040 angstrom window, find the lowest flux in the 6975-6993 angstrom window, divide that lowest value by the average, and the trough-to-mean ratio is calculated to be 0.91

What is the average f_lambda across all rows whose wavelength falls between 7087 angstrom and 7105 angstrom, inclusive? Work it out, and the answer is 6.42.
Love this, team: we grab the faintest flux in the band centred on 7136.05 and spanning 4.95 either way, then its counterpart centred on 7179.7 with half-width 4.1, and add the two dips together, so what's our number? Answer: 11.7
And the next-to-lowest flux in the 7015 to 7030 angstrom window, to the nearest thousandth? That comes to 5.886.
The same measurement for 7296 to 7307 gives 6.092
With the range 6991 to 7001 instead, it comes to 5.934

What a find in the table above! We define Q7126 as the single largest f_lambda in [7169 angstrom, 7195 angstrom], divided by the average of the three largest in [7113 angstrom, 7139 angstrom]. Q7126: 1.07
